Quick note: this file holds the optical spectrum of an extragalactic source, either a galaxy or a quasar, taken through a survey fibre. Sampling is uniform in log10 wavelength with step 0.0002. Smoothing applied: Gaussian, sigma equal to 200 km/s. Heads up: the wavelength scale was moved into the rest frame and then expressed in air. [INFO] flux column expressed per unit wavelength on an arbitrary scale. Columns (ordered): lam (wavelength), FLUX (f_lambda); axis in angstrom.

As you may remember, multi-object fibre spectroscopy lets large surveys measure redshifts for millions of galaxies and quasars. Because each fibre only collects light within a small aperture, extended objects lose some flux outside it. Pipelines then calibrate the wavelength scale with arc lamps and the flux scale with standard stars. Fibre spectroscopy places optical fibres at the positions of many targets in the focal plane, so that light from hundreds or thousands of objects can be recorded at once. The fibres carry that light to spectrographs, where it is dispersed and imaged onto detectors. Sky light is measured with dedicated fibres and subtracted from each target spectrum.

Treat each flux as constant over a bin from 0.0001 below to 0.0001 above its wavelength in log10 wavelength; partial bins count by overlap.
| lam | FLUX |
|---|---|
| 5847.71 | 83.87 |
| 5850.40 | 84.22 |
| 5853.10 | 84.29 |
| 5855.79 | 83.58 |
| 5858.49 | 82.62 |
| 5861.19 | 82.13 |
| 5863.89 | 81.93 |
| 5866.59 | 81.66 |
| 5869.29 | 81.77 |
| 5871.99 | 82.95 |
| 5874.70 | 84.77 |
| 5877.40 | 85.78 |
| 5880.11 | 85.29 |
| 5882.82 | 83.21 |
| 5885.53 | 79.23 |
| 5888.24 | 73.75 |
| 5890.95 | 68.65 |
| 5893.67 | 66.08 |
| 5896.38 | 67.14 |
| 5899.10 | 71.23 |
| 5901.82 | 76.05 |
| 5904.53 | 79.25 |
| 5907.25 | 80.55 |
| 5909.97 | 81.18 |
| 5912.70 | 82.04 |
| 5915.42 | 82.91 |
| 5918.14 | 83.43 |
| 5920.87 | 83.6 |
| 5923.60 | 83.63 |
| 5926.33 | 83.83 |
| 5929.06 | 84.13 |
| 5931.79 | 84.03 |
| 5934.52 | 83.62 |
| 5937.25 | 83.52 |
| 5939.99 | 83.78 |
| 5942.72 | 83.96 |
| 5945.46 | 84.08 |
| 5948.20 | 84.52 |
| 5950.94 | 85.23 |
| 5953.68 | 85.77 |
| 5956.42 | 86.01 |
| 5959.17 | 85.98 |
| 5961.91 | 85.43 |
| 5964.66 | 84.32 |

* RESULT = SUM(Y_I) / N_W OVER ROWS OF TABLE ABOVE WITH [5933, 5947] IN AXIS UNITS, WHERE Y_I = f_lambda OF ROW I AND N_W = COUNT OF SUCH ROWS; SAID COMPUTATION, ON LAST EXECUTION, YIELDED 83.8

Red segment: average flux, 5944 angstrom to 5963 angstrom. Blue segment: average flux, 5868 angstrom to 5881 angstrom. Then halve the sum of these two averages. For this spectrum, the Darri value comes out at 84.7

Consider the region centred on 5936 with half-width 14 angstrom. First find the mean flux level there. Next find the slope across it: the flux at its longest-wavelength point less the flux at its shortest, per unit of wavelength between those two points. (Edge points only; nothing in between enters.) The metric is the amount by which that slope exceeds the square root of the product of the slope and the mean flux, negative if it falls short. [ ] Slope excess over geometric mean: -1.7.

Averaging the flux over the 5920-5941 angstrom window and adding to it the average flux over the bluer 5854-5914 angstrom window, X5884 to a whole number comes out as 163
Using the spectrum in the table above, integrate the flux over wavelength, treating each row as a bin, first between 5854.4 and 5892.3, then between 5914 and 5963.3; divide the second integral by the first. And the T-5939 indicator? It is 1.3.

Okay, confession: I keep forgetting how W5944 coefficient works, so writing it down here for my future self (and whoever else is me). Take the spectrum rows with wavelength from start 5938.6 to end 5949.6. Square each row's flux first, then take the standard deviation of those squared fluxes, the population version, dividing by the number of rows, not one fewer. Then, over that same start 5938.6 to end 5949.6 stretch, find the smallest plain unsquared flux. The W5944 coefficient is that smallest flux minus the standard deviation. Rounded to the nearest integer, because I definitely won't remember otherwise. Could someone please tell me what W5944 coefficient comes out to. 38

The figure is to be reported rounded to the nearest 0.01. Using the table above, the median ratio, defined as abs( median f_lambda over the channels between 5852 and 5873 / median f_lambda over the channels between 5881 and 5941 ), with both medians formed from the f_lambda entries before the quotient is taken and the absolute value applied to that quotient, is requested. 1.00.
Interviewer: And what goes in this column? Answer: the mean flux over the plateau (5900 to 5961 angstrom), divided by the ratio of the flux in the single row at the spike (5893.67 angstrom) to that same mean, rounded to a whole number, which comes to 105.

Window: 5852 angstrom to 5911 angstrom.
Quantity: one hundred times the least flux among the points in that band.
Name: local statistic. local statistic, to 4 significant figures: 6608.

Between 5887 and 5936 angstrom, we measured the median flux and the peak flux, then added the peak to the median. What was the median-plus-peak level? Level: 166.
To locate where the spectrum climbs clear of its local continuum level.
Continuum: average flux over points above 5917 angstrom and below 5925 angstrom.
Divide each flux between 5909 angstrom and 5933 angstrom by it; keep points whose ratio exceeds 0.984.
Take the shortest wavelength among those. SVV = 5915.42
